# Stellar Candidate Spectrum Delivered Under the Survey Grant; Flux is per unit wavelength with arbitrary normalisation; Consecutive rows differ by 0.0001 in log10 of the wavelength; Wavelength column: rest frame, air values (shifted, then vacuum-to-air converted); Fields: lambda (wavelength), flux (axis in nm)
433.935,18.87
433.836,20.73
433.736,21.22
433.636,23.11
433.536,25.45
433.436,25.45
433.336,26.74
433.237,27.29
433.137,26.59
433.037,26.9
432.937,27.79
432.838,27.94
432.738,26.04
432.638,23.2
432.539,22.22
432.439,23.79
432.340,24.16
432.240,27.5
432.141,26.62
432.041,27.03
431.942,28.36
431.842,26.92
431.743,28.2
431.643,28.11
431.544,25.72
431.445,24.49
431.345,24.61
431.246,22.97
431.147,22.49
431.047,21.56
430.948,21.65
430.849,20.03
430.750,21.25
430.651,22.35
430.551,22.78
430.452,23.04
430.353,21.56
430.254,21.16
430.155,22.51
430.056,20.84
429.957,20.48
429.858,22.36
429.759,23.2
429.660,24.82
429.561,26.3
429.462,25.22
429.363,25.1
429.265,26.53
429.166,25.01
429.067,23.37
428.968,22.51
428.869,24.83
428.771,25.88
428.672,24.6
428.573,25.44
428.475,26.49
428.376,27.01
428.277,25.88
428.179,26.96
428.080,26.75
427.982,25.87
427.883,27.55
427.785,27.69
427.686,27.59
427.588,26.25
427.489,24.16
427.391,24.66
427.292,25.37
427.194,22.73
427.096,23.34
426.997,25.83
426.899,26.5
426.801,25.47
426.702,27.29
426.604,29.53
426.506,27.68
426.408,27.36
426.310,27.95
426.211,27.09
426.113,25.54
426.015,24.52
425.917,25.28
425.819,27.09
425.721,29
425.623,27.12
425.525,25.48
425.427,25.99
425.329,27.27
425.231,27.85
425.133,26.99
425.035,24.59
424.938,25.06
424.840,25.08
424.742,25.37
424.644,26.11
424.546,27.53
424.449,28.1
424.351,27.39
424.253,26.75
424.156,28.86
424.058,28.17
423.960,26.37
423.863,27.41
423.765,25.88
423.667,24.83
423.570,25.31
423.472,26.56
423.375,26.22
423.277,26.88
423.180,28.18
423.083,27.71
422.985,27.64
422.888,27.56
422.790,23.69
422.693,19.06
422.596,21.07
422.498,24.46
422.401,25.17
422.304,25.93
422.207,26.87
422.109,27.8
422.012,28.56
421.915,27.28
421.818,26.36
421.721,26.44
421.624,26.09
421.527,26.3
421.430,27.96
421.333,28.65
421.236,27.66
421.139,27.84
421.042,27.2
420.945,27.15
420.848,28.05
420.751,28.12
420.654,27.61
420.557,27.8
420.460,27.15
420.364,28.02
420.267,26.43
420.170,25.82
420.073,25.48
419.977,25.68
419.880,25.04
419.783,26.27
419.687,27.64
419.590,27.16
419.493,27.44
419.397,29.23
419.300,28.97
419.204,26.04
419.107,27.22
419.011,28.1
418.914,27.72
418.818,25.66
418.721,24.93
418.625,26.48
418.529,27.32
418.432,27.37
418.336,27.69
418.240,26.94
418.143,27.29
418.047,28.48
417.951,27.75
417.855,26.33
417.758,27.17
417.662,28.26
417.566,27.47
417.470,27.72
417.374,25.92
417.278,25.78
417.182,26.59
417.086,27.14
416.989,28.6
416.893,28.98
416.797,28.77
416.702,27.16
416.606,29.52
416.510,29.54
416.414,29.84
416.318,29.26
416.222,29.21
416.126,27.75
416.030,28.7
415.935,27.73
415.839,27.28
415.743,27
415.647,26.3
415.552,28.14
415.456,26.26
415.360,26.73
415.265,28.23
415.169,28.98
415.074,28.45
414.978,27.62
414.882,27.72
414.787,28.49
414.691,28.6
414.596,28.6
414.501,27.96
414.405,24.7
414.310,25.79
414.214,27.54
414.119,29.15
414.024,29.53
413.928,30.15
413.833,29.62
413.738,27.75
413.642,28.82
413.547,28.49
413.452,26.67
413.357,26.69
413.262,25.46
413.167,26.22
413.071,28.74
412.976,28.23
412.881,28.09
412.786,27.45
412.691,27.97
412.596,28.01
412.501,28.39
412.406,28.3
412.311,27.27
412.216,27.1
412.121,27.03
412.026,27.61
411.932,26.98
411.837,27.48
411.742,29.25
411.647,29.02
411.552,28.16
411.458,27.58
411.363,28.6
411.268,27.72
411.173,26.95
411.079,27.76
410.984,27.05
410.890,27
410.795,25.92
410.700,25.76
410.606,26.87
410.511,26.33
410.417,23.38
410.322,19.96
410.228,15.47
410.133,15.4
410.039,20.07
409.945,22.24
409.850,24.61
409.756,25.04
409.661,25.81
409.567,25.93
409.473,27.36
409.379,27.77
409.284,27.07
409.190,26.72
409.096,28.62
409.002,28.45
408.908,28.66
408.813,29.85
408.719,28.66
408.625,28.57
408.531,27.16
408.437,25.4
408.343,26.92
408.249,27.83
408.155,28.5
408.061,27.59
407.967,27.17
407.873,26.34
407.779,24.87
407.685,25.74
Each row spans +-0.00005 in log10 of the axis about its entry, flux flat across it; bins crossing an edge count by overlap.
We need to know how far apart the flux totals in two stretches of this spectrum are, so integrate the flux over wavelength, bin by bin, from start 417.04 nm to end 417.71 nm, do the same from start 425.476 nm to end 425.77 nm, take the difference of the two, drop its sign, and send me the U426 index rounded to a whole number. 10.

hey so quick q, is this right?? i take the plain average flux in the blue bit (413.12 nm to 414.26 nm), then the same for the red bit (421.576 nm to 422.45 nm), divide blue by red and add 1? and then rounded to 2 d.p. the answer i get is 2.05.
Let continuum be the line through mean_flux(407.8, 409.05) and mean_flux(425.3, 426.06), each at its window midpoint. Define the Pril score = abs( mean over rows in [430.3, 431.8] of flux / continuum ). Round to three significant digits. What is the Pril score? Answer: 0.898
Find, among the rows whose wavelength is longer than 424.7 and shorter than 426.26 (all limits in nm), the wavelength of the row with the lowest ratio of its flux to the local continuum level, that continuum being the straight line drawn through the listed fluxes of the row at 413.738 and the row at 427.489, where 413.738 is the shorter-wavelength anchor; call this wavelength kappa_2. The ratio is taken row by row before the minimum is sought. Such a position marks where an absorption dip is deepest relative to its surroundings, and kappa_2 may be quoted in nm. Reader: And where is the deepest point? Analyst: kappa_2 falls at 425.035 nm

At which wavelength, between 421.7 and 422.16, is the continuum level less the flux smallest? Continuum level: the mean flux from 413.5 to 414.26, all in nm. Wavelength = 422.012 nm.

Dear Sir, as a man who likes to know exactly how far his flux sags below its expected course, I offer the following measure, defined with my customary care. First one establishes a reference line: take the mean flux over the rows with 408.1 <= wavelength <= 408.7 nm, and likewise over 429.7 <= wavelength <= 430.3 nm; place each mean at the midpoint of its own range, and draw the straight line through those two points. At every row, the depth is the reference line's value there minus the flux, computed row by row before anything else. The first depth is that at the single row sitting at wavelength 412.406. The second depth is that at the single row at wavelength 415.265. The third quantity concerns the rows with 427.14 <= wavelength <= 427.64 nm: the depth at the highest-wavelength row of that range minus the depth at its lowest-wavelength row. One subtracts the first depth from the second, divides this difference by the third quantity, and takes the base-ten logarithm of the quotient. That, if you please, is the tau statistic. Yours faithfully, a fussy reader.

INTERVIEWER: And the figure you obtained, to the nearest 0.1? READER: -0.7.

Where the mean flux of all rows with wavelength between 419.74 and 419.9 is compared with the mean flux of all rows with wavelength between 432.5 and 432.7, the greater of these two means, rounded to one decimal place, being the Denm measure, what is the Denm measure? 25.7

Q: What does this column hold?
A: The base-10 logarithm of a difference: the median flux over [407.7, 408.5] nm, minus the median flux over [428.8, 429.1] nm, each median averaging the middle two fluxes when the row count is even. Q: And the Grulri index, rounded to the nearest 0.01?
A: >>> 0.57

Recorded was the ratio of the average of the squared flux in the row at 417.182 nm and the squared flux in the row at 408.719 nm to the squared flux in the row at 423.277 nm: 1.06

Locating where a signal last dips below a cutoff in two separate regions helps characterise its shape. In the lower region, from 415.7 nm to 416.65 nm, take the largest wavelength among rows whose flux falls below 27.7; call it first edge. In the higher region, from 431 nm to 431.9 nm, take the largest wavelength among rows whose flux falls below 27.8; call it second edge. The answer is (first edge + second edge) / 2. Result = 423.84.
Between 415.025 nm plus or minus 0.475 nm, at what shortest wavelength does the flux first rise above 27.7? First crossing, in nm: 414.596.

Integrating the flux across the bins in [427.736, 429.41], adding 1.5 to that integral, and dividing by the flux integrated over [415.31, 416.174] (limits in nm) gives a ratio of 1.9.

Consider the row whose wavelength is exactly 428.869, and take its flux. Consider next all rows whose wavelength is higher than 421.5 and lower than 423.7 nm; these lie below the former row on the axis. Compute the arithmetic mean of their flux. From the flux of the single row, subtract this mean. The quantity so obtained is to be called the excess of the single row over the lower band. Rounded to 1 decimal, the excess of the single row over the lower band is -1.1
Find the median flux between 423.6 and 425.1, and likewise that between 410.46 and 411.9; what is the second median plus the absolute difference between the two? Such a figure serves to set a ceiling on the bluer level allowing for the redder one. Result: 28.6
